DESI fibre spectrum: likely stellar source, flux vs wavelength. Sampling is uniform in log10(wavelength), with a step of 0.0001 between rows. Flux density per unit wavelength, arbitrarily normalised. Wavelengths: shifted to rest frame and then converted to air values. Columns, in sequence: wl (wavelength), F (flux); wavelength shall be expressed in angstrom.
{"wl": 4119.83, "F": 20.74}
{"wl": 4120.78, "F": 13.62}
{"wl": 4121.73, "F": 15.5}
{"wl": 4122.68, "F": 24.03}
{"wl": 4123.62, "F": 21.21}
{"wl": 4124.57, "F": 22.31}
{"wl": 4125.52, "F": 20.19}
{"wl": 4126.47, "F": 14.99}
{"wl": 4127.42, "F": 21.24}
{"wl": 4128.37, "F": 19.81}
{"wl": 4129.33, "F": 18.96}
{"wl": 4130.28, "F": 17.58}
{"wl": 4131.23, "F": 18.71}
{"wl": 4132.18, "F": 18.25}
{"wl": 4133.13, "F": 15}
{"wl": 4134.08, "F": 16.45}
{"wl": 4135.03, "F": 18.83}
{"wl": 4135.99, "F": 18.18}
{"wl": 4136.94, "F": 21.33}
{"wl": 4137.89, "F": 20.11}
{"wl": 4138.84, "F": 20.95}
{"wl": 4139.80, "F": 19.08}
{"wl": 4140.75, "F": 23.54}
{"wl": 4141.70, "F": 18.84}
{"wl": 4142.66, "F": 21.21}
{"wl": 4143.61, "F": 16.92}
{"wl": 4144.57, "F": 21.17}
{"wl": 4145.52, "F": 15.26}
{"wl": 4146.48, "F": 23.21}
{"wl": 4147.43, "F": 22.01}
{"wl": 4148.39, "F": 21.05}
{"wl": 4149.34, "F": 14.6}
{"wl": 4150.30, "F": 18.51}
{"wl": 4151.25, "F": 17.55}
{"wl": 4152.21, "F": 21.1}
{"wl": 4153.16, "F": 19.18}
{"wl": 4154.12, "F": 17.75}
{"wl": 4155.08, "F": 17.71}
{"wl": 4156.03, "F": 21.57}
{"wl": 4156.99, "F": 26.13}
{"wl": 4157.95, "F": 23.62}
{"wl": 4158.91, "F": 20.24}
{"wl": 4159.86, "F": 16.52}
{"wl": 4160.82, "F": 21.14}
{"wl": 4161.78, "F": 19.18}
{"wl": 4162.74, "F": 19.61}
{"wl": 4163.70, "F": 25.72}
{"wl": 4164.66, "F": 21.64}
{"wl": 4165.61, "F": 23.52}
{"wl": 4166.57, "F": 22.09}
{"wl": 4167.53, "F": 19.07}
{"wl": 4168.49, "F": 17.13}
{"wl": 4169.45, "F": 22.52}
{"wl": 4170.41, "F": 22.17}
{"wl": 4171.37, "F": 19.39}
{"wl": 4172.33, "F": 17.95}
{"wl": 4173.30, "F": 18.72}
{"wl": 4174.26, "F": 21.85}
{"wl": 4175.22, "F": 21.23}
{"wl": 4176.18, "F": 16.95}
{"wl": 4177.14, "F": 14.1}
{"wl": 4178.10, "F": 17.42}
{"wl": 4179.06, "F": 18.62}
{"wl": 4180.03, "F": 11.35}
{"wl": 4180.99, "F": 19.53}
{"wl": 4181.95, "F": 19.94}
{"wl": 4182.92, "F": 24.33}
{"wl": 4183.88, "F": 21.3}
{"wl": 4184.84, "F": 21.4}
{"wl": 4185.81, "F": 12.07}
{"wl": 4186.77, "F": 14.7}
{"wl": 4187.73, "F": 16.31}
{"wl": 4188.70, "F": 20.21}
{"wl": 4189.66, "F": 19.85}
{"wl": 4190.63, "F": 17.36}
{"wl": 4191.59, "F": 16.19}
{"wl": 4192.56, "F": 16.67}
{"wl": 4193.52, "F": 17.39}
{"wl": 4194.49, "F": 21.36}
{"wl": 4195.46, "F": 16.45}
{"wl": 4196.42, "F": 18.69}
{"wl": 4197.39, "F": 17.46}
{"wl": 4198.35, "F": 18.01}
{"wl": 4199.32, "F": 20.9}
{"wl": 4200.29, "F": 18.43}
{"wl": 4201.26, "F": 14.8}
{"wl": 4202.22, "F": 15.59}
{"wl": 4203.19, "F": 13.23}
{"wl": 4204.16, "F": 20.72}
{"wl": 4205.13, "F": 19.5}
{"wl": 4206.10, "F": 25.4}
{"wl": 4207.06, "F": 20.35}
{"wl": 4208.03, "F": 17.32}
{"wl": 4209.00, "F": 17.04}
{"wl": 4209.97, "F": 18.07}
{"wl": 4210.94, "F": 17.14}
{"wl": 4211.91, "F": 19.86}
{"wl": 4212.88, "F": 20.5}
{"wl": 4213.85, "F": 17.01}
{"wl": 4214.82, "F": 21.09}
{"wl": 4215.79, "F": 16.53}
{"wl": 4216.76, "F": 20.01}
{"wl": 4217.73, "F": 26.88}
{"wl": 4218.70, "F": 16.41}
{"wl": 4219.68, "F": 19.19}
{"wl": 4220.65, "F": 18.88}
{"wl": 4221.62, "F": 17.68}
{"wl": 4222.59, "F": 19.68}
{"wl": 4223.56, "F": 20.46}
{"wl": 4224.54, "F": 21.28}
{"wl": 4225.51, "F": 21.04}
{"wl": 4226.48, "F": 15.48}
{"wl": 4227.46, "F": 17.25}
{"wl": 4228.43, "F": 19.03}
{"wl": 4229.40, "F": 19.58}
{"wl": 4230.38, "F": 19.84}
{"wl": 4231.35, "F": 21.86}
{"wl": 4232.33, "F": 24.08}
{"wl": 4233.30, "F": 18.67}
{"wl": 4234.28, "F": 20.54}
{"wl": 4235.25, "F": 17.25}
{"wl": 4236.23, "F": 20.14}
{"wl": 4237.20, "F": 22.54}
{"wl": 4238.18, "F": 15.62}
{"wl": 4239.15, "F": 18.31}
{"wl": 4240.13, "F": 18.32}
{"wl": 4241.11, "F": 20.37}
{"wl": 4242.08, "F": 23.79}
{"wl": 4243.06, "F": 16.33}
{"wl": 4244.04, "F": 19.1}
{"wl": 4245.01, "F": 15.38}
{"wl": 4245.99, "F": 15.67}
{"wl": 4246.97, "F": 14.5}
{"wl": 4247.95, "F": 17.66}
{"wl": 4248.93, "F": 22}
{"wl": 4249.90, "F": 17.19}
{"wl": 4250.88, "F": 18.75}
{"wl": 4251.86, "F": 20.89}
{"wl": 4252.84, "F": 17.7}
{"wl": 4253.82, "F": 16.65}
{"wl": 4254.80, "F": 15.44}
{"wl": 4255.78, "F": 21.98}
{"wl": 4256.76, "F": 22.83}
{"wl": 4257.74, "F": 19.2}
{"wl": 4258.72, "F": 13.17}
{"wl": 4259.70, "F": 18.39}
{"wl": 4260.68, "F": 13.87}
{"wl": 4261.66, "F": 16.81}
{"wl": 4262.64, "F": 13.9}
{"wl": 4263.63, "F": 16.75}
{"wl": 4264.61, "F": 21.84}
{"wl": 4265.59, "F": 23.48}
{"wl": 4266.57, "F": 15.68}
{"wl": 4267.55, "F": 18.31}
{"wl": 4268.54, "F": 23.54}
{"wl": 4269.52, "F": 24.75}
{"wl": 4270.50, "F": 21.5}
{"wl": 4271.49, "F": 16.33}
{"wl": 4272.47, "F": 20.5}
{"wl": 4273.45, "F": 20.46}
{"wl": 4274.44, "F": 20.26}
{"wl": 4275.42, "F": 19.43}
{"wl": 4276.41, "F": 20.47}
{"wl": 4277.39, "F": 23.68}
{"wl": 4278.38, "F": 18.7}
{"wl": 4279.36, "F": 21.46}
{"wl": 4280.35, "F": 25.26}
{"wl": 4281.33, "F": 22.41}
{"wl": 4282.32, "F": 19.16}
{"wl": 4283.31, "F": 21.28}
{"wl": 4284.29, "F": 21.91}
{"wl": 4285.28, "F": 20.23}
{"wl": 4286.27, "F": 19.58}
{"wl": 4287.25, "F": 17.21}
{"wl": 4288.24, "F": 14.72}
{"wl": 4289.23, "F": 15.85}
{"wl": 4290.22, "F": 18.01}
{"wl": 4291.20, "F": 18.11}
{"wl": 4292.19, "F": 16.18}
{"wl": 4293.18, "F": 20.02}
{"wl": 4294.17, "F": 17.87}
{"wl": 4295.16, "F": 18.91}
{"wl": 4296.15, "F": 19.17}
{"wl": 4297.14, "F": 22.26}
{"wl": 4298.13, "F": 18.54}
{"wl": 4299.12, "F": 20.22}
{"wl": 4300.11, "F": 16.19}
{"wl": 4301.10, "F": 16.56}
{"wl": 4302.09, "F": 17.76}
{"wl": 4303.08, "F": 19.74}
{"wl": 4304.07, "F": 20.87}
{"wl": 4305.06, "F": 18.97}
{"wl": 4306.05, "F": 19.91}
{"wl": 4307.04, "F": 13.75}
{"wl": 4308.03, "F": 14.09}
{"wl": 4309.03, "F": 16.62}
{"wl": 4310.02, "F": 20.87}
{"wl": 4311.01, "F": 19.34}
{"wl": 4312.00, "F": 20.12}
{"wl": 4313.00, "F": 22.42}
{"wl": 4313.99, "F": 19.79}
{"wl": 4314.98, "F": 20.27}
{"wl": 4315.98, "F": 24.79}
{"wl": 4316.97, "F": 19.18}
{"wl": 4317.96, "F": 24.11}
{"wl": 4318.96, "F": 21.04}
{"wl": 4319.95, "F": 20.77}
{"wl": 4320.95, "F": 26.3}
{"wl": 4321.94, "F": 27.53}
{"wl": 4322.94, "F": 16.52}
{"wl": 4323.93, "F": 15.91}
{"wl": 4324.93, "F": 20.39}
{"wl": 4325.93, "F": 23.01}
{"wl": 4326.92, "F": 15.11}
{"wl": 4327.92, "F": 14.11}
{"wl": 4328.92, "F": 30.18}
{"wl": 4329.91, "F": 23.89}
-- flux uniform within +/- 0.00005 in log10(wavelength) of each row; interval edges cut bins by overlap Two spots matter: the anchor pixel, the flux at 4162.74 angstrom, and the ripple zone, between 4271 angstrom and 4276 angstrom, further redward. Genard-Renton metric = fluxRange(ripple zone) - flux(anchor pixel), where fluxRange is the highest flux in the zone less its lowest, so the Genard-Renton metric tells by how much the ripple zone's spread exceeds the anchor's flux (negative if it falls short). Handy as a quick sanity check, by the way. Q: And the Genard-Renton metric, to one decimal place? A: -15.4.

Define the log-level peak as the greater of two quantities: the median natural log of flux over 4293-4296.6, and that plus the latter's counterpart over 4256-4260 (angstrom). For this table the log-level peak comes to 5.88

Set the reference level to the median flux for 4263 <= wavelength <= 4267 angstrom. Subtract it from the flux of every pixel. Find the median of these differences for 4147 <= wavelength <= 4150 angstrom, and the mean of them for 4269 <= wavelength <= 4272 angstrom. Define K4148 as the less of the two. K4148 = 1.6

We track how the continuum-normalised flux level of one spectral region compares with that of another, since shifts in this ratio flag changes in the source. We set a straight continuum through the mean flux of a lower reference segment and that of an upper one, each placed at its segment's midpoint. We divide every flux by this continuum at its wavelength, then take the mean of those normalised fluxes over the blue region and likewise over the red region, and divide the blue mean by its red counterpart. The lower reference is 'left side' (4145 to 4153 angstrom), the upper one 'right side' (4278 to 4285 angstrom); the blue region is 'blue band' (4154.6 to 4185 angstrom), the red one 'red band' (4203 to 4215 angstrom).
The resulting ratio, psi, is 1.09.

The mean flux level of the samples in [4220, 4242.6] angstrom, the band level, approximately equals 19.6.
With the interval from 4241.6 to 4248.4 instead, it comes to 17.5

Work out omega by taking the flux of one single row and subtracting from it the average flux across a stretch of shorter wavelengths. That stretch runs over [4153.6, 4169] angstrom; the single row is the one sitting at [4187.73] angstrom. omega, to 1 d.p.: -4.5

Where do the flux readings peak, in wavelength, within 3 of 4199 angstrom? 4199.32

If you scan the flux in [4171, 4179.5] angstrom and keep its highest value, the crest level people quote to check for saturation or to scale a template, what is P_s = 21.85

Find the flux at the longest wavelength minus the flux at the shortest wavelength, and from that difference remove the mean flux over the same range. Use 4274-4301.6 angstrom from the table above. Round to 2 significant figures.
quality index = -23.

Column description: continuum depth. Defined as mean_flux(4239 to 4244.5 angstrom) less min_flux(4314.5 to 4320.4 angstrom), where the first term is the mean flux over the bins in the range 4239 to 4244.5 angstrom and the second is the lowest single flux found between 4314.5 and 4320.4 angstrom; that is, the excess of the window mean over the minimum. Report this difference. 0.2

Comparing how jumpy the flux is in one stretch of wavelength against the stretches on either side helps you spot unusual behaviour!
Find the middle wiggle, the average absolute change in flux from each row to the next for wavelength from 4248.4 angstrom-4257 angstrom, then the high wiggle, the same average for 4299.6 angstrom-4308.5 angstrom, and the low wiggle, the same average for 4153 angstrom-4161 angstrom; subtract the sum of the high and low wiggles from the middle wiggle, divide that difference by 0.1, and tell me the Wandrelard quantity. -21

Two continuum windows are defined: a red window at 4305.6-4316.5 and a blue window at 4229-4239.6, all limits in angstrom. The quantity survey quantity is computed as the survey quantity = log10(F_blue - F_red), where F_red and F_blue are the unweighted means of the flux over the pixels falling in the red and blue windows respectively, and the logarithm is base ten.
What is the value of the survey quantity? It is -0.23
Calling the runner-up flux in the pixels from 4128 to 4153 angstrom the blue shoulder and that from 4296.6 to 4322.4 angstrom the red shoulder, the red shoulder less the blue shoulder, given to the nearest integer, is 3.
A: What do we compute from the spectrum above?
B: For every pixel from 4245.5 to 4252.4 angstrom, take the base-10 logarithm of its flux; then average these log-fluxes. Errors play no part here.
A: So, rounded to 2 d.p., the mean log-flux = 1.25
